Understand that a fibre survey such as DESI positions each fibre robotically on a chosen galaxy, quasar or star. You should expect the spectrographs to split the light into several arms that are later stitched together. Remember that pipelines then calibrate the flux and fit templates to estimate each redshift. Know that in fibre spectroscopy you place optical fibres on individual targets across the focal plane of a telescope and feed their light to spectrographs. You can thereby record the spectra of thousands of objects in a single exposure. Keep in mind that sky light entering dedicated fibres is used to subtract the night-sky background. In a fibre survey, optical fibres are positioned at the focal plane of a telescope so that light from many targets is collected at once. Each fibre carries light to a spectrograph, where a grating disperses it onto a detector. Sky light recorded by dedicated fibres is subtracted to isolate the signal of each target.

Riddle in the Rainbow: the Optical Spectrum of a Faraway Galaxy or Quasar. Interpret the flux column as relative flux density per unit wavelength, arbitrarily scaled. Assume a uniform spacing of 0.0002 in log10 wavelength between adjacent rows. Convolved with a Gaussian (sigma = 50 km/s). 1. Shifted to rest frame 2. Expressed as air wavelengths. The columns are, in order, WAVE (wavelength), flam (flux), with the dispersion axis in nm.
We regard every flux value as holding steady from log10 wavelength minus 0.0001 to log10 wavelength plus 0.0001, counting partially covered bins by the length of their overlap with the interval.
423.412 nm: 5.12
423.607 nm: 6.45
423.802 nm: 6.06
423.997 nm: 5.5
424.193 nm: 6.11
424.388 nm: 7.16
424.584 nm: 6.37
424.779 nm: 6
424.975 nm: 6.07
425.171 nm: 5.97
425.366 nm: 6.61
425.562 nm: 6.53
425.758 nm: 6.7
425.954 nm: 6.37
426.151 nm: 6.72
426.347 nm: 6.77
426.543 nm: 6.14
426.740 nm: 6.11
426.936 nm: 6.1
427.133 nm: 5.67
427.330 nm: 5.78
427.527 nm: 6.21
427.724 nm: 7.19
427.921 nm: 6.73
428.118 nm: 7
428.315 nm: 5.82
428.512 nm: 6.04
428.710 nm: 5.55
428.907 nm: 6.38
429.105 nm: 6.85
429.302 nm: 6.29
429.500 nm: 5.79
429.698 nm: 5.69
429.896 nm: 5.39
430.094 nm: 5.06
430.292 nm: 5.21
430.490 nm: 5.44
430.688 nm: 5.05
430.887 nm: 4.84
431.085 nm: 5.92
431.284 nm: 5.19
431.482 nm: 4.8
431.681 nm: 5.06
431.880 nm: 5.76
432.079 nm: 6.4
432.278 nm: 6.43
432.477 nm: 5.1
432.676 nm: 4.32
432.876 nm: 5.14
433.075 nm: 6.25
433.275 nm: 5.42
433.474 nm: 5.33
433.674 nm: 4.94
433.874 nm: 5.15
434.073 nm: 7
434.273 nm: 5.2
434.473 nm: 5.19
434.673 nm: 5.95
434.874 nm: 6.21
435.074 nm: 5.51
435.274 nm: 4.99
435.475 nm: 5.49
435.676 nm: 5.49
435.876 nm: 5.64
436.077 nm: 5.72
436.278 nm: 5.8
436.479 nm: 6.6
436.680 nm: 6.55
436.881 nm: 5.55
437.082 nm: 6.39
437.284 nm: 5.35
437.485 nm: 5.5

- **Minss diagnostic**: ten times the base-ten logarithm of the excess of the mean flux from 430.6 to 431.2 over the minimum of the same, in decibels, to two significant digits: -3.7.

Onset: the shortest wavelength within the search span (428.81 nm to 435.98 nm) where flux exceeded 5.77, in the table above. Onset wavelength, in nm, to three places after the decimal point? 428.907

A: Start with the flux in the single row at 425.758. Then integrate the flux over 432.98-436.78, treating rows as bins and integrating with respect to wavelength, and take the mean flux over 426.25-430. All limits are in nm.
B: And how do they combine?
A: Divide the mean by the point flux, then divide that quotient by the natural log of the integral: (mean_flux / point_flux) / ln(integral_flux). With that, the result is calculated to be 0.300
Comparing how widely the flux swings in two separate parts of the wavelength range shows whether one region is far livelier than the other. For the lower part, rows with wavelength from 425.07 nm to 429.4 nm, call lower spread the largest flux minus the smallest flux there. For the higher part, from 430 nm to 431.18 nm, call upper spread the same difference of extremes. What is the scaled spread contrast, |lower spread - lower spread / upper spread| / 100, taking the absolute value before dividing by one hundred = 0.001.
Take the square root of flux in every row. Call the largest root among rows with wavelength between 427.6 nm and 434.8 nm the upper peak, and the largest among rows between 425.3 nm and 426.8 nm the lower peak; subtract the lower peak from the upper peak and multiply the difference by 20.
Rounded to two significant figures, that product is 1.6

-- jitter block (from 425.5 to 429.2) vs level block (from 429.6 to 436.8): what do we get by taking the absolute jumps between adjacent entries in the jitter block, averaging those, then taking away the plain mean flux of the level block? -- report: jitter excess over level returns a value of -5.12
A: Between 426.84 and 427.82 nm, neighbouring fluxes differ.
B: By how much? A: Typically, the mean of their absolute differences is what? 0.5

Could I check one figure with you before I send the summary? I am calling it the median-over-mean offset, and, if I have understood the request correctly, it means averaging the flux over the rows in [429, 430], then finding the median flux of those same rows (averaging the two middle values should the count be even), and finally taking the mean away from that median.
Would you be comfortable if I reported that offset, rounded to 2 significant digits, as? -0.21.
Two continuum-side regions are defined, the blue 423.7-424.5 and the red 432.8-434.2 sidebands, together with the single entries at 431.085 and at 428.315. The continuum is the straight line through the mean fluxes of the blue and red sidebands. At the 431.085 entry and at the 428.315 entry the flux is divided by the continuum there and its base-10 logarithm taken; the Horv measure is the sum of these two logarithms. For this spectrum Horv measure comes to 0.00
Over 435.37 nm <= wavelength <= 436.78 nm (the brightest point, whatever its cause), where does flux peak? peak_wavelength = 436.479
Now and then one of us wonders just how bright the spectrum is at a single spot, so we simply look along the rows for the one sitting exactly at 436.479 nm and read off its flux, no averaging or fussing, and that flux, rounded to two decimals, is 6.60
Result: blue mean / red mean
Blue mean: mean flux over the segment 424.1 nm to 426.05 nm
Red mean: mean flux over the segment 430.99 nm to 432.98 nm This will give 1.18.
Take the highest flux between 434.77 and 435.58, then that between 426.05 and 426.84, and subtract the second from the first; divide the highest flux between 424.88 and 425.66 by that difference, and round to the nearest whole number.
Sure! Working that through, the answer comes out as -12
